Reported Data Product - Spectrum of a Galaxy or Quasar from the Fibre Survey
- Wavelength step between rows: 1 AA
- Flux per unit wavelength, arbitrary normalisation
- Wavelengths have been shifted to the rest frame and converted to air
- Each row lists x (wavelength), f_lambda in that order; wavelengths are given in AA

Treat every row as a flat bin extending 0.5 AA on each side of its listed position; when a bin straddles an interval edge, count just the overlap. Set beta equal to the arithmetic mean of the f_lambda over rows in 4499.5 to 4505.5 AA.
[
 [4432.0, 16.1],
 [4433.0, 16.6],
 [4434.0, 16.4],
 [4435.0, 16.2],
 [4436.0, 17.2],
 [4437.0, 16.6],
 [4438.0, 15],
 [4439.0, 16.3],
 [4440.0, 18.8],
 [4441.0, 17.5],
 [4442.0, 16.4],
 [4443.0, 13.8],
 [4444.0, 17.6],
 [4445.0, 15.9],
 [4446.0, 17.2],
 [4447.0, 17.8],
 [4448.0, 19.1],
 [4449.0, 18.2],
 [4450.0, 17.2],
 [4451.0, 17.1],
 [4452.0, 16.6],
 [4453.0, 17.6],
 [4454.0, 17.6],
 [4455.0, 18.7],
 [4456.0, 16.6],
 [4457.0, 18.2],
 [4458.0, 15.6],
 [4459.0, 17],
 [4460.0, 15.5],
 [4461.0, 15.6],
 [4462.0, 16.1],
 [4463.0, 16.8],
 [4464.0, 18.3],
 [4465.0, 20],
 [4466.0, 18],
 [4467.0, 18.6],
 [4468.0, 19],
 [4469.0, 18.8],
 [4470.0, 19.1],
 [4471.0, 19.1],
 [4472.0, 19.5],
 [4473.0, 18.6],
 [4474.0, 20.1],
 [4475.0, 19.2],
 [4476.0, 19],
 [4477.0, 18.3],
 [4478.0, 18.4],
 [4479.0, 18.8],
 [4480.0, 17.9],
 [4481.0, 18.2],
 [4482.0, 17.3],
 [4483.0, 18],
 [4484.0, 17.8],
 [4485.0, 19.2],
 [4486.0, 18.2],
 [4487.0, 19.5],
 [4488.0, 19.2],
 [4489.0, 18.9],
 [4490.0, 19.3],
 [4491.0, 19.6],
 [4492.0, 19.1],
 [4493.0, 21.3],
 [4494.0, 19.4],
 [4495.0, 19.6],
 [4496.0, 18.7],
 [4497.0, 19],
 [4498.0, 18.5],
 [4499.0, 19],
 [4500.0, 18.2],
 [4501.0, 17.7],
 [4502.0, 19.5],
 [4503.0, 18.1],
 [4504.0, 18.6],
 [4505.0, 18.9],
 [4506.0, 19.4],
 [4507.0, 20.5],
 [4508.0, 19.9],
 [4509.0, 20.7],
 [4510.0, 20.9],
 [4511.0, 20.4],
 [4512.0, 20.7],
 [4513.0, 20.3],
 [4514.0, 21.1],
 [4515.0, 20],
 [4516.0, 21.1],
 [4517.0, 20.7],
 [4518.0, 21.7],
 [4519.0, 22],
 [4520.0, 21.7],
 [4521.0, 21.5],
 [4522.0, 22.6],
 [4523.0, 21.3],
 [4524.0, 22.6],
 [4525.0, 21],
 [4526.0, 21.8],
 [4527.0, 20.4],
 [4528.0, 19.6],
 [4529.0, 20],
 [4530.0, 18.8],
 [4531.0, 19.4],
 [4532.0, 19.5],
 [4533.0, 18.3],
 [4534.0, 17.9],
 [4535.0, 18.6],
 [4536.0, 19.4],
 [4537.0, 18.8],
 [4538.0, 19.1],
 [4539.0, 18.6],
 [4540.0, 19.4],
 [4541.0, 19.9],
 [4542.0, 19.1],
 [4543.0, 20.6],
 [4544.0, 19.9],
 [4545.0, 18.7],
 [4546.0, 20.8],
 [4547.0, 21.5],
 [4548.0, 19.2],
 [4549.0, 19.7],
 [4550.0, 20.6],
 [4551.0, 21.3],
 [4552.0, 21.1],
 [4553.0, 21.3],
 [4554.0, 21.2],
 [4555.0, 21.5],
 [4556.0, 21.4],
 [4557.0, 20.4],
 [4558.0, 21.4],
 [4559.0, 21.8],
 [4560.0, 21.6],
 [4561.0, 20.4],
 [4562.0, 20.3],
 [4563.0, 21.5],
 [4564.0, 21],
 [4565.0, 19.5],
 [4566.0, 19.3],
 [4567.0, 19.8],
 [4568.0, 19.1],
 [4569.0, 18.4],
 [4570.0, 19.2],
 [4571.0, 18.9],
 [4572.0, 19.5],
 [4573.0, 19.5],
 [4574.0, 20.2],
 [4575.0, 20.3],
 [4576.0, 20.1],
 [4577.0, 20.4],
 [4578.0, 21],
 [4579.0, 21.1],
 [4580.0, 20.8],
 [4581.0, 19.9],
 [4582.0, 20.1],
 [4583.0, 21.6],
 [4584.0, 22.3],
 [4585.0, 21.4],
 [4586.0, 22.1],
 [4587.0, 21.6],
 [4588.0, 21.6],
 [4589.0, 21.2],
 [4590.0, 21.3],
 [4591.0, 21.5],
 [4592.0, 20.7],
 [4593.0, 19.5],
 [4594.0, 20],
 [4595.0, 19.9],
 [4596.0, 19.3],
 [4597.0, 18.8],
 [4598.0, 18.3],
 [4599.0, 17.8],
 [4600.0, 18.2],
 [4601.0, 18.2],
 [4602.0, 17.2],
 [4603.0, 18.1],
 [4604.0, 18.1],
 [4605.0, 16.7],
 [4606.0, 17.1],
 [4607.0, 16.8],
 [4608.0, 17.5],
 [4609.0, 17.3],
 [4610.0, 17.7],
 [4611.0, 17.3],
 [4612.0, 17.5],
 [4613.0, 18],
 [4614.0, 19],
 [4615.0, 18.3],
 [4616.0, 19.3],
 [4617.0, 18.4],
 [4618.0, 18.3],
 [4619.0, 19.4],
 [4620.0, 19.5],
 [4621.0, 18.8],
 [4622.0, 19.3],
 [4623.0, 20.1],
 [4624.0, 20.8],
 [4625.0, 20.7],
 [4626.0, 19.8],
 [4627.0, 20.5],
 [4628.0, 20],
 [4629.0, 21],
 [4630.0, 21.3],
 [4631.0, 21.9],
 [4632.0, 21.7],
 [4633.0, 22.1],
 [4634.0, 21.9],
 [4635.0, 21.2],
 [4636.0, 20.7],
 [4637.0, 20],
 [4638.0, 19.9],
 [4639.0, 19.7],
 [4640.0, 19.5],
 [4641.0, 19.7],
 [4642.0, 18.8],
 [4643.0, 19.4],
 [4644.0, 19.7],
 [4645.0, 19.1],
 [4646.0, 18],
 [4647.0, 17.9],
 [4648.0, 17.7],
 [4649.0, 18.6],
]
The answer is 18.5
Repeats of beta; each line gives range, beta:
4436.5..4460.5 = 17.0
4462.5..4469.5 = 18.5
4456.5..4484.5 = 18.1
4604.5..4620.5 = 18.0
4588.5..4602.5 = 19.4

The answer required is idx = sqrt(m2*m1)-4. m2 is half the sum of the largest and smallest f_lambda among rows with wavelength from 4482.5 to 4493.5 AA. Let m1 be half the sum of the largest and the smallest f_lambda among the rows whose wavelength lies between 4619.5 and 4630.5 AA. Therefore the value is 15.8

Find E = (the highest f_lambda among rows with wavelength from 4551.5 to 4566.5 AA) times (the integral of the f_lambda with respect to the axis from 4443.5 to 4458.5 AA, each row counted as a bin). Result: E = 5690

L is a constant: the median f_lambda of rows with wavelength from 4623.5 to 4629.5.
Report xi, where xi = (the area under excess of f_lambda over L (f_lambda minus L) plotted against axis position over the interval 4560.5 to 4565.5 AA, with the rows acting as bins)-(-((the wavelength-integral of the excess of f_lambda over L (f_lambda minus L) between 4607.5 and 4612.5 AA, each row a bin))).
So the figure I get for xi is -16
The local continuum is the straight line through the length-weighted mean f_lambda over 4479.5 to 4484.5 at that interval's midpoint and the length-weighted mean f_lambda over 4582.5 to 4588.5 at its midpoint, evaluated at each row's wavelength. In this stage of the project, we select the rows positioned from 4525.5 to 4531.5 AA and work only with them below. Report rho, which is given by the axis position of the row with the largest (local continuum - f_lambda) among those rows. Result 4530.0 AA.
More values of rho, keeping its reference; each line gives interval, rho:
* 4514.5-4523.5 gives 4515.0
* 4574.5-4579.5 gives 4576.0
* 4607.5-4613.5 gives 4611.0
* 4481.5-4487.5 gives 4482.0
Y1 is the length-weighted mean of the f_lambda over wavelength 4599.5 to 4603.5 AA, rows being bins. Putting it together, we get 17.9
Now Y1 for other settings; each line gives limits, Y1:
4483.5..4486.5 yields 18.4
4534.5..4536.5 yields 19.0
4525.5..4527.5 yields 21.1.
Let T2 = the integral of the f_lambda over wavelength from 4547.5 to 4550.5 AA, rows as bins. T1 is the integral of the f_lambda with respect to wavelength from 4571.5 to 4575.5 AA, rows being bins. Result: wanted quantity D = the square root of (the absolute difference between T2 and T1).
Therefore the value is 4.5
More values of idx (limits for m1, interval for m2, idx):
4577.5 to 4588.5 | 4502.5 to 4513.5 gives 16.3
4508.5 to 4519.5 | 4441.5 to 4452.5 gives 14.6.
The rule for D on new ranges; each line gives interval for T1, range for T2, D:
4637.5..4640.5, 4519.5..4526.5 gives 9.7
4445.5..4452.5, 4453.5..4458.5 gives 6.0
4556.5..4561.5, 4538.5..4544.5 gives 3.4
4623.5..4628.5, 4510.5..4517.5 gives 6.5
